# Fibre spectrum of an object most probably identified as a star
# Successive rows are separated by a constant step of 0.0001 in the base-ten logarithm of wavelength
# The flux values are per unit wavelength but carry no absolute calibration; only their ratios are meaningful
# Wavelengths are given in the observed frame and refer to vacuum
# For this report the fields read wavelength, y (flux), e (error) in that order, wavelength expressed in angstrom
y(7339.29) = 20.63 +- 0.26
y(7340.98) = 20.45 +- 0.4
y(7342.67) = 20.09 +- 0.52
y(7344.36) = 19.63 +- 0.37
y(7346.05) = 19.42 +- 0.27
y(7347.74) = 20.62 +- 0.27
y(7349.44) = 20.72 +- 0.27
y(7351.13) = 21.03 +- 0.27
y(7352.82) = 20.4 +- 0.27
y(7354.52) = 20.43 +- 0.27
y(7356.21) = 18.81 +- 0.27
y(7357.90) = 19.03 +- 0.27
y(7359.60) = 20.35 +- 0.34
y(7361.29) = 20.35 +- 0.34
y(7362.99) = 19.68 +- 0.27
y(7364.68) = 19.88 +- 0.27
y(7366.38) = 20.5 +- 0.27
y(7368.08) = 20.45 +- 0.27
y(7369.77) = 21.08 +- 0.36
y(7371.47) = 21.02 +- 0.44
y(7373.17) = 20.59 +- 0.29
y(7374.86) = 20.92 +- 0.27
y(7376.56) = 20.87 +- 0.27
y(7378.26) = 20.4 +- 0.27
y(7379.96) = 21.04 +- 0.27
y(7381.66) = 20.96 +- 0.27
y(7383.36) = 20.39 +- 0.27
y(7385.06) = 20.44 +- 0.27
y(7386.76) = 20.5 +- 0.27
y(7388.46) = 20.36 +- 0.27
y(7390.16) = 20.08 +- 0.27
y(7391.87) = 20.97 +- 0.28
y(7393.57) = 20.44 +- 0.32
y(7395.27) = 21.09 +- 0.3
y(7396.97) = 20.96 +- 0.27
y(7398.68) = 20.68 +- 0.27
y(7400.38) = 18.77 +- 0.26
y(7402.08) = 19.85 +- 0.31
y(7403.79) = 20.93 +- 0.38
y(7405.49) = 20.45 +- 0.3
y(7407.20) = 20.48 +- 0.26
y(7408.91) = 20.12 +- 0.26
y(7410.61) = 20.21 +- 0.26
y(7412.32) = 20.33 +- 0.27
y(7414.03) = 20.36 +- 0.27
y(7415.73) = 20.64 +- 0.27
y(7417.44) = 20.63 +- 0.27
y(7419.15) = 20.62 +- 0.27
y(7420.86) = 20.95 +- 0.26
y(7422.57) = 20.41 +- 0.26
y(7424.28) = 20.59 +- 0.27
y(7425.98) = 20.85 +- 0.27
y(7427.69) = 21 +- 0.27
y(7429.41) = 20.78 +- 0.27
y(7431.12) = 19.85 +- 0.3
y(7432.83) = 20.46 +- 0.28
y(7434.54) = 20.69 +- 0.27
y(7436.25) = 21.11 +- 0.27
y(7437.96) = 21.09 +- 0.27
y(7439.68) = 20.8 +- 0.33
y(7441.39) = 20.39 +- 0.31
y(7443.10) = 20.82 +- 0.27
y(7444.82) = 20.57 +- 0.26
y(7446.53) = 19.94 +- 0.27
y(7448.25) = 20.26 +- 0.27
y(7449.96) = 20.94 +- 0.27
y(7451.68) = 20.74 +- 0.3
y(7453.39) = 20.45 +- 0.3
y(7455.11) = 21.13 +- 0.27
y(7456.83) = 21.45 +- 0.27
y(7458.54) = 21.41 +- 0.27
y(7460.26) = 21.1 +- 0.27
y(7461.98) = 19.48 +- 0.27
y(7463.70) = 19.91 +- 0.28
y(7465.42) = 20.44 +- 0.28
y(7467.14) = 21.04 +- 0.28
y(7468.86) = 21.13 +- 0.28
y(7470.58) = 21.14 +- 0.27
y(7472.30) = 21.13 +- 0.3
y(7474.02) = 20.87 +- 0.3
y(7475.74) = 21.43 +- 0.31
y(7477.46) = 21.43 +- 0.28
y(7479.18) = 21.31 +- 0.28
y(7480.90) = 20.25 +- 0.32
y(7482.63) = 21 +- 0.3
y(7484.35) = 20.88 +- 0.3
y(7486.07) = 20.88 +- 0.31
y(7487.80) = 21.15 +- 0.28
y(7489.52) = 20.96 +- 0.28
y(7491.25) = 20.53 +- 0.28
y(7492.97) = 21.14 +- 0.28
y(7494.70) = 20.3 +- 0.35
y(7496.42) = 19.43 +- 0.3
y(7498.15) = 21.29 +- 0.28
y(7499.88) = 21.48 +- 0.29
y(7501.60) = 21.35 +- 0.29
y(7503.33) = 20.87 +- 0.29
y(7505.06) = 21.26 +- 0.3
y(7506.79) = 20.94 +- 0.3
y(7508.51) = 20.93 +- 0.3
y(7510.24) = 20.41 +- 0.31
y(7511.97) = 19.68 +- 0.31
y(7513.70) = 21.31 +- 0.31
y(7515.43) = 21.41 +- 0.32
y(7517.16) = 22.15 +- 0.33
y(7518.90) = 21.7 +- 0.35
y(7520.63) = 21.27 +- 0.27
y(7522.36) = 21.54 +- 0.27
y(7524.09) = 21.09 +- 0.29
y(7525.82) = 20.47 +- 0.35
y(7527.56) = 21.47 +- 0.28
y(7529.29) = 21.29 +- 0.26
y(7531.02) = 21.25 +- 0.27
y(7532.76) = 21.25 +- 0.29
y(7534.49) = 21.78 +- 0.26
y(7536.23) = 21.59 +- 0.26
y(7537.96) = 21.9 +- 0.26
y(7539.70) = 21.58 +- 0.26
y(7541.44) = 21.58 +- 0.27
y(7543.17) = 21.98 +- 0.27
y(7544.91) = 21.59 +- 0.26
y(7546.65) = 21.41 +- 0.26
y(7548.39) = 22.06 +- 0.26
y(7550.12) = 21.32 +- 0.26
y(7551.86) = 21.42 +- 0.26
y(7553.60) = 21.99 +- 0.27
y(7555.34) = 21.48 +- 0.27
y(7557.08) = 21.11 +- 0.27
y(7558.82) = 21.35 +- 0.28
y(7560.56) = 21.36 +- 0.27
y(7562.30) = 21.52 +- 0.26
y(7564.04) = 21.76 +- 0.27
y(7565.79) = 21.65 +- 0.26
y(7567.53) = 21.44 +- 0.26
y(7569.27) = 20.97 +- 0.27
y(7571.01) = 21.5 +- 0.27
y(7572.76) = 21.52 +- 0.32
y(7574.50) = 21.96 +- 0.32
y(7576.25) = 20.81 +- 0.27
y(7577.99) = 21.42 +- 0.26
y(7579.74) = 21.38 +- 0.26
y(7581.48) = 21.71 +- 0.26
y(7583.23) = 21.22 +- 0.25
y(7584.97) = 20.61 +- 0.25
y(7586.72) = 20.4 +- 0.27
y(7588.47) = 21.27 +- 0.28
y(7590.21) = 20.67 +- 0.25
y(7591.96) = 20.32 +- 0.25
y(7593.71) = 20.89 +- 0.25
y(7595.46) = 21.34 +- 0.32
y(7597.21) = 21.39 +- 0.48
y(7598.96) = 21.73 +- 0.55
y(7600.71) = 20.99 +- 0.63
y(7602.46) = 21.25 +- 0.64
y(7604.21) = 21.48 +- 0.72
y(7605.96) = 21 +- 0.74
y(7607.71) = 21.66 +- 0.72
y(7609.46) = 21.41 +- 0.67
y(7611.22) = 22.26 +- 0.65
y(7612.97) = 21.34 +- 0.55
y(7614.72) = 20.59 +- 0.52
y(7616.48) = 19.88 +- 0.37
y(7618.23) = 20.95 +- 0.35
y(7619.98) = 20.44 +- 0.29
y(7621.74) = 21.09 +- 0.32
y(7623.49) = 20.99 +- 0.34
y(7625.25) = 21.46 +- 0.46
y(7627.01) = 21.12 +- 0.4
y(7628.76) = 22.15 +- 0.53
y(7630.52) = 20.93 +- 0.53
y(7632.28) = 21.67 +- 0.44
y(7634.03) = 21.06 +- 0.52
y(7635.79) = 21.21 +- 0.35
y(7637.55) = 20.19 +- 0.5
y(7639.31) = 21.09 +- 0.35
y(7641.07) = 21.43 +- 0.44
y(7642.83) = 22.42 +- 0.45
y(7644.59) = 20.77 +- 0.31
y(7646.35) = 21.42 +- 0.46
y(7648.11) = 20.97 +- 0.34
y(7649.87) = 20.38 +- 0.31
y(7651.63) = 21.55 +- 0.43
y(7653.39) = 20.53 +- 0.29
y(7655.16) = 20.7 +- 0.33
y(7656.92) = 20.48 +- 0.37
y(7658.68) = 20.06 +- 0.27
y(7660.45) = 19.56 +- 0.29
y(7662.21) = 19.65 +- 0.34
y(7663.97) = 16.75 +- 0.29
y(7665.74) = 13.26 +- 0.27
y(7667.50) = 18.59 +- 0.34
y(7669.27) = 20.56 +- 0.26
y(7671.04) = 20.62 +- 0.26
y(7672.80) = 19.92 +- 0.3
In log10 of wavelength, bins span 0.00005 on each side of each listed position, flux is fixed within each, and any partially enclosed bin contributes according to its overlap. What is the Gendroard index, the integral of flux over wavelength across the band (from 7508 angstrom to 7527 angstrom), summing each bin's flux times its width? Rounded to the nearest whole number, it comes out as 401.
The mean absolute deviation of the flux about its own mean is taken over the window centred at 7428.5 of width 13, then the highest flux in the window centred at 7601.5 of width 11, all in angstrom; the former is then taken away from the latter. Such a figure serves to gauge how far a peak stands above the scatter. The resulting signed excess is 21.5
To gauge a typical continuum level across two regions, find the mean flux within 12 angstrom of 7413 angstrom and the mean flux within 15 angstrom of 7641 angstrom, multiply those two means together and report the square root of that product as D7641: 20.8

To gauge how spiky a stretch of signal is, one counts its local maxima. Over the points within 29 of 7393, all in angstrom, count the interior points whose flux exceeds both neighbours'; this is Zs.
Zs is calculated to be 10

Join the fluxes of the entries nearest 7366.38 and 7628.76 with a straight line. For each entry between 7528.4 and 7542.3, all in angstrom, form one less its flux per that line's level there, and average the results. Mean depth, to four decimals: 0.0016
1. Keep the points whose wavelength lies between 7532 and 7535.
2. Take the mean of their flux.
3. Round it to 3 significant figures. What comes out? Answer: 21.5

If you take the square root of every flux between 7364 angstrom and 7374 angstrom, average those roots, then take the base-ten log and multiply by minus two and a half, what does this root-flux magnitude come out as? -1.64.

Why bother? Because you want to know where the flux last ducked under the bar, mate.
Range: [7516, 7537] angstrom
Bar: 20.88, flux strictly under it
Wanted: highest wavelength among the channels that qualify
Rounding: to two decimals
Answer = 7525.82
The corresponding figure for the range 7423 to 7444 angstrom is 7443.10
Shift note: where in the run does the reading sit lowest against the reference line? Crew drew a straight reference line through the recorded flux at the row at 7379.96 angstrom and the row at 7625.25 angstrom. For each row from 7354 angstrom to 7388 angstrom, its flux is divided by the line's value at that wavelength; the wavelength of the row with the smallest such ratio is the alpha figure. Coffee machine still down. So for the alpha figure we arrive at 7356.21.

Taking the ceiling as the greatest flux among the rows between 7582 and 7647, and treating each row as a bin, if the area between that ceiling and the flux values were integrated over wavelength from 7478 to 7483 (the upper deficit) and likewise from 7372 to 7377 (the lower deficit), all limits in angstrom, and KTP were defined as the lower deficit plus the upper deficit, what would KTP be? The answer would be 16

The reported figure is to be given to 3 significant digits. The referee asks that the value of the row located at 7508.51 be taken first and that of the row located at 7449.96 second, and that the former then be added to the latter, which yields 41.9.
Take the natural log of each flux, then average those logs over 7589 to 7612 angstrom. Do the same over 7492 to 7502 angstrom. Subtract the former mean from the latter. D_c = -0.02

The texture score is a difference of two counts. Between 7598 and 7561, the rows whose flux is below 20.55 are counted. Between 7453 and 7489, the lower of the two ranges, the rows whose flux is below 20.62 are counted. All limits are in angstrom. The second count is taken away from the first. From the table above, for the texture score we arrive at -3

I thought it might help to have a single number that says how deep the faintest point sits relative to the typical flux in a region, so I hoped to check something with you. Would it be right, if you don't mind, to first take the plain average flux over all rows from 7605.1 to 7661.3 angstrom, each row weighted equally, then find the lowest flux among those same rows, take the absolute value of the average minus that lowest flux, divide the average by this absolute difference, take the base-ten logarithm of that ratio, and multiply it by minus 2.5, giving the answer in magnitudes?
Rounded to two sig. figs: -2.9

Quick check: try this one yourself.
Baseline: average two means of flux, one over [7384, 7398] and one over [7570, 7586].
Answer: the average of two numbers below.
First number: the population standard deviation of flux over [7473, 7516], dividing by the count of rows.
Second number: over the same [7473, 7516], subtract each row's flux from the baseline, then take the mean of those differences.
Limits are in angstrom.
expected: 0.30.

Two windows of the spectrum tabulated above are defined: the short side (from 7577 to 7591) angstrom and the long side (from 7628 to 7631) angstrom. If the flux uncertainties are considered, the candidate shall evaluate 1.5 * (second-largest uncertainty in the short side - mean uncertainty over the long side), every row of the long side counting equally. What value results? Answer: -0.4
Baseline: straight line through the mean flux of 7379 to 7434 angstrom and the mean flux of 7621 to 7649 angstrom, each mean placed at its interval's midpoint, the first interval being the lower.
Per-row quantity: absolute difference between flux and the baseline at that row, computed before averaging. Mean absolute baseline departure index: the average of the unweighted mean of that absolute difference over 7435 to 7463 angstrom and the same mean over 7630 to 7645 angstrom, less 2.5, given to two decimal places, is -2.06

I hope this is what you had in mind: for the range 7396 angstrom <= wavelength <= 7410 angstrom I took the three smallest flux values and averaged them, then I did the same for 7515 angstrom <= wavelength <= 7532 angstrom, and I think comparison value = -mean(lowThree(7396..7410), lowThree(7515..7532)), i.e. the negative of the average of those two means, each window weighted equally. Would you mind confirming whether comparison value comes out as -20.3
